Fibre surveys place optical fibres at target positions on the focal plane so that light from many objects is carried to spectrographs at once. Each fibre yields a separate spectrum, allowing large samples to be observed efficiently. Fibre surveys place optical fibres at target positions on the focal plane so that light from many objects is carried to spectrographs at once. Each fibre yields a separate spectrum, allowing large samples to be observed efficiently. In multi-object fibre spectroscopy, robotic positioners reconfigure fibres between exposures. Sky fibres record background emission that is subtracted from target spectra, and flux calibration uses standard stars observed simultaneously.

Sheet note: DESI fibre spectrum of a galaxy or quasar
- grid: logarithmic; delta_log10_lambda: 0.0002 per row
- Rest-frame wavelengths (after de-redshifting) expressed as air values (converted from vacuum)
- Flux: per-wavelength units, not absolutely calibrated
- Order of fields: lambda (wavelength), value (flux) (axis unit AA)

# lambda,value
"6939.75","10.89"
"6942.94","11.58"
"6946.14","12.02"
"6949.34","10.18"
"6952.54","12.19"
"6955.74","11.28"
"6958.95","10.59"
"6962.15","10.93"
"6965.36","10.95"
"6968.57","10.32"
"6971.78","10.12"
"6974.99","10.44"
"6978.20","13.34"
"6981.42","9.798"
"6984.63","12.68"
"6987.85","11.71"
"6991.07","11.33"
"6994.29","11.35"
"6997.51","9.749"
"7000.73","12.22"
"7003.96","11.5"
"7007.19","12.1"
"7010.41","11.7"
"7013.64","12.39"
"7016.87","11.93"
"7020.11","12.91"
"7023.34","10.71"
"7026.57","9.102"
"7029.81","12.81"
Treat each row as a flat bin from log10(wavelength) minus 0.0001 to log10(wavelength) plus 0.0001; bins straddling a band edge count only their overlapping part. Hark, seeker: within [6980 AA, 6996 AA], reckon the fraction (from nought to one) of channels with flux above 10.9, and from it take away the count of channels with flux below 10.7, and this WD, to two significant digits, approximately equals -0.20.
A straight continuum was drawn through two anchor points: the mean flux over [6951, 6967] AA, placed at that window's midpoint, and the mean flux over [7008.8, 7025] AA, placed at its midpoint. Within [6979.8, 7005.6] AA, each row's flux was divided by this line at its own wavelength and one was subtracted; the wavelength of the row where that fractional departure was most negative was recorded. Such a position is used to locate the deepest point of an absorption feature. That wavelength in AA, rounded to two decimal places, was 6997.51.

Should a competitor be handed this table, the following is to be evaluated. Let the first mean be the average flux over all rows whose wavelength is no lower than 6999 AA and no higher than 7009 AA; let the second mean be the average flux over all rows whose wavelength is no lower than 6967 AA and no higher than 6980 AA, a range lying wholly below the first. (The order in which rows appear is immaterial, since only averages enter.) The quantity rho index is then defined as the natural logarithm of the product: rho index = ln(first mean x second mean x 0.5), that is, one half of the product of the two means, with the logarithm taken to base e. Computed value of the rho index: 4.19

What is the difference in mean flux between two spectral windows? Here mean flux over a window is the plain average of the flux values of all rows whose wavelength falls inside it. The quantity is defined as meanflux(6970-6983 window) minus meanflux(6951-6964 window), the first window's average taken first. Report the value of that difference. -0.32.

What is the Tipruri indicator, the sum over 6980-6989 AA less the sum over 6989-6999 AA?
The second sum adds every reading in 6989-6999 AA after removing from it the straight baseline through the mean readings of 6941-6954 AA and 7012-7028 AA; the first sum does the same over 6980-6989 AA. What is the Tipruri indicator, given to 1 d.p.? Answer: 1.7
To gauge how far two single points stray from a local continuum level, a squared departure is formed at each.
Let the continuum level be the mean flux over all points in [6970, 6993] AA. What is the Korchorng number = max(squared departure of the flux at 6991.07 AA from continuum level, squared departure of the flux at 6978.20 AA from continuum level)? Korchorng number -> 4.0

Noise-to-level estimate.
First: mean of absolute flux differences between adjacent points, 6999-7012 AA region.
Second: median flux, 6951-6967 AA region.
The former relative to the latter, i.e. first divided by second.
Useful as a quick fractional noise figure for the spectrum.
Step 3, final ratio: 0.052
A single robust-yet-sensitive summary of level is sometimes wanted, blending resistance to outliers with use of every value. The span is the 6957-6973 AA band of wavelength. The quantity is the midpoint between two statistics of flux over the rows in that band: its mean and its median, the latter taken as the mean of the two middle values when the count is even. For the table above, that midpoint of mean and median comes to 10.6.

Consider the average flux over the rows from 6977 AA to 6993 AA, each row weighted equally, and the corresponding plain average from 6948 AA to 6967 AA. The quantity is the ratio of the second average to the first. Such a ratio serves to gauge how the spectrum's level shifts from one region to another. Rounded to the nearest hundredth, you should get 0.94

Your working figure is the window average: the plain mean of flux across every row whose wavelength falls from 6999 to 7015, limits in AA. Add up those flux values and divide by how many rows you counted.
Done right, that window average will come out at 12.0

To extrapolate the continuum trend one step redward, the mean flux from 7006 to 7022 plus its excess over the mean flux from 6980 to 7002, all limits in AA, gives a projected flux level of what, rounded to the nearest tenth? 13.1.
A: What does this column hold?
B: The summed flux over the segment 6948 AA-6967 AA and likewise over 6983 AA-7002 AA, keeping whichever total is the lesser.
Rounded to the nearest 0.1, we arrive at 66.1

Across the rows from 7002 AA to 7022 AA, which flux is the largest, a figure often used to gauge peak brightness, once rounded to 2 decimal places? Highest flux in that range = 12.91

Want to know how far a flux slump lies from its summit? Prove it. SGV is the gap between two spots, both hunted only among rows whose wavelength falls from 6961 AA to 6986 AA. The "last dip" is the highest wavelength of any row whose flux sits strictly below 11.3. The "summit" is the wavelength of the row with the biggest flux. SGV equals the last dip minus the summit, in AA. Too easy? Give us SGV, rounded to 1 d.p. 3.2 AA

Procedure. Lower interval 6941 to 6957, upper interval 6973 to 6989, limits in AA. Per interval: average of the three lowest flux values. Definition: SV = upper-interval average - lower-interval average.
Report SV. -0.4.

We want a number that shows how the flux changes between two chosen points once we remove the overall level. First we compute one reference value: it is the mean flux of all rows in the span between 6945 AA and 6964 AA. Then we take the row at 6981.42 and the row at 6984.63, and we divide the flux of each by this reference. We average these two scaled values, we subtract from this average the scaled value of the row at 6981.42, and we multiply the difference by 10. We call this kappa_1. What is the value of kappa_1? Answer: 1.29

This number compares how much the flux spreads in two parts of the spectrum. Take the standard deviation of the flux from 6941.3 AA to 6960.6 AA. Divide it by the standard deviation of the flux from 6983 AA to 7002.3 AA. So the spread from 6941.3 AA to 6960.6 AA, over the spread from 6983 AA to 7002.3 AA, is 0.79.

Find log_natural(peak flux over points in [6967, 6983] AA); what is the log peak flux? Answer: 2.59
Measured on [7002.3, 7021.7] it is 2.56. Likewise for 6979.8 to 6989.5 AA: 2.54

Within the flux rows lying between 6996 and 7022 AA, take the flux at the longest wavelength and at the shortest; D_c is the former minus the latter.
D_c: 3.2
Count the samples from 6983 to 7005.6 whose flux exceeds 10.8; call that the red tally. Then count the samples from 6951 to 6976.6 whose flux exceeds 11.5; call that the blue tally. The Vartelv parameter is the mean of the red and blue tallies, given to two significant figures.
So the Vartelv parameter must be 3.5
